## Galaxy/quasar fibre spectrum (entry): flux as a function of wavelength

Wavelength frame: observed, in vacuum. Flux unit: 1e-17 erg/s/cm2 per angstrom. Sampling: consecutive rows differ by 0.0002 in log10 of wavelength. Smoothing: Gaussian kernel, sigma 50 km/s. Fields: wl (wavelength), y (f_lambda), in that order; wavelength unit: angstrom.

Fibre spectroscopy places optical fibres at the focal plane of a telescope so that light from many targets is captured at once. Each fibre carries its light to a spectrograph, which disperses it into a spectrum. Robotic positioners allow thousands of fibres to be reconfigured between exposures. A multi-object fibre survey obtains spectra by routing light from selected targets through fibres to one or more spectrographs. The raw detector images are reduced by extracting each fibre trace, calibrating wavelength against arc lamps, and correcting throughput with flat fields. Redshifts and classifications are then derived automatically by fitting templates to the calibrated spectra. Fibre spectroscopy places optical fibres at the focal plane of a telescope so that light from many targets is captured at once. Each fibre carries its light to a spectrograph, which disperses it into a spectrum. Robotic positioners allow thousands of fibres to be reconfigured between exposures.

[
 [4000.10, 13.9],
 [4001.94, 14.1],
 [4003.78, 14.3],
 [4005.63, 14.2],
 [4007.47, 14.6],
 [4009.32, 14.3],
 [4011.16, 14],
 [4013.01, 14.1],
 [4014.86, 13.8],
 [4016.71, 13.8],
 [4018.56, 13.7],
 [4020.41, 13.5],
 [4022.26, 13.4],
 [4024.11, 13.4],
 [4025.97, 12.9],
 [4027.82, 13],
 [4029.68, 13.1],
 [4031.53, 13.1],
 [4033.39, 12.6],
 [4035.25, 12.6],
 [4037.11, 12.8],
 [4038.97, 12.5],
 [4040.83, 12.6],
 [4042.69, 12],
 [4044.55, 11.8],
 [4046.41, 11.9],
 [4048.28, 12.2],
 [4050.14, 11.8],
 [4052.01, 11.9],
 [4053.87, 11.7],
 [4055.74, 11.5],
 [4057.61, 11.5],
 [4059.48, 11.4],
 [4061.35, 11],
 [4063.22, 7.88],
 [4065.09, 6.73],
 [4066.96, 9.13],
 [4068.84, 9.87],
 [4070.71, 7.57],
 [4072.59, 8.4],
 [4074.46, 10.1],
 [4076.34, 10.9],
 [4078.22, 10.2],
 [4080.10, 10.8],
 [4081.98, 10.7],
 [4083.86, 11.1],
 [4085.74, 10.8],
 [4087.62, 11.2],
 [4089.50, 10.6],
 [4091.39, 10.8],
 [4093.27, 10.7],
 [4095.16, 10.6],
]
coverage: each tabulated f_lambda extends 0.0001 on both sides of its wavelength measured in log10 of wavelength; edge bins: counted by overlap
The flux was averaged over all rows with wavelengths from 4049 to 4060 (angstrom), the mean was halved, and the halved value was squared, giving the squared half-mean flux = 34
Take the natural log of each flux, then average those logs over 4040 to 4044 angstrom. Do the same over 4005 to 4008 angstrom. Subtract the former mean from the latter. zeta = 0.16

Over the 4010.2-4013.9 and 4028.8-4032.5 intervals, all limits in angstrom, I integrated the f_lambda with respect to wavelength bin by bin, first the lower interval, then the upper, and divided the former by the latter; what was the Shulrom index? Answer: 1.07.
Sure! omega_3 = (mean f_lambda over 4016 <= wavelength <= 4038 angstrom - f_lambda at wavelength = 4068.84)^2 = 10.8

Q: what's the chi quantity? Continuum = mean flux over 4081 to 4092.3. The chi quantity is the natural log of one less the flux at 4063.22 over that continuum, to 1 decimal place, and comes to -1.3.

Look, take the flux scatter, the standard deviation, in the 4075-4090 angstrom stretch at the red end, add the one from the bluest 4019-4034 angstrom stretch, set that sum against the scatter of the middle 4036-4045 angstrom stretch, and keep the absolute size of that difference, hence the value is 0.2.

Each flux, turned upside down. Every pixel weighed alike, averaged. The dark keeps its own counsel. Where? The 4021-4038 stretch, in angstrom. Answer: 0.077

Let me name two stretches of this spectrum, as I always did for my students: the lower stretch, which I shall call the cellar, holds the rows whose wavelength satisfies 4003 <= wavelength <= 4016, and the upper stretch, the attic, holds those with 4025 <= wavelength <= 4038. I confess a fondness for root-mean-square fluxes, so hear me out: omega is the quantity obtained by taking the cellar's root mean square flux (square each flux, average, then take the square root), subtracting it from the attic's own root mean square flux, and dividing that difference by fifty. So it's -0.026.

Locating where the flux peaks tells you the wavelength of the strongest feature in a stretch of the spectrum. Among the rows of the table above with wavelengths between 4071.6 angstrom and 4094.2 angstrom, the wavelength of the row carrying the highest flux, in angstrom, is 4087.62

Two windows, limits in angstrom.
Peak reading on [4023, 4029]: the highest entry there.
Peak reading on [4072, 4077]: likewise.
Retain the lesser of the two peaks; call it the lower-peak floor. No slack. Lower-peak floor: 10.9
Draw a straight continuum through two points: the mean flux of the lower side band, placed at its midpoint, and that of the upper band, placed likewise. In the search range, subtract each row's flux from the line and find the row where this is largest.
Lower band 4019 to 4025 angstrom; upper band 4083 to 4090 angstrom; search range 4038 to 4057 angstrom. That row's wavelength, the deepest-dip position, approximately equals 4044.55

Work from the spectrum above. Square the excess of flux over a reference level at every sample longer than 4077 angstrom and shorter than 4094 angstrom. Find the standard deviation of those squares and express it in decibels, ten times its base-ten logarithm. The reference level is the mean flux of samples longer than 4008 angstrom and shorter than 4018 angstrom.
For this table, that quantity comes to 3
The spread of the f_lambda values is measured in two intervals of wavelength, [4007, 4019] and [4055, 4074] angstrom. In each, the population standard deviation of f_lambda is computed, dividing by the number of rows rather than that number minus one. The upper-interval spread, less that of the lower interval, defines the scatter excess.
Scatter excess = 1.4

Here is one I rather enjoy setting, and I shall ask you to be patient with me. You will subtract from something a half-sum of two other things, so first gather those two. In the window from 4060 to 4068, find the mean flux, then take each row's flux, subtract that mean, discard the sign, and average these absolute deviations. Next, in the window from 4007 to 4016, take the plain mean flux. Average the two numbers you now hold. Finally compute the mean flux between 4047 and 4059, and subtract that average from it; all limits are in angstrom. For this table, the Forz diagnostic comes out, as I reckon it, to 4.0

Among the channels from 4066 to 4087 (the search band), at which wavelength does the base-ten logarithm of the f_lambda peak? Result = 4083.86 angstrom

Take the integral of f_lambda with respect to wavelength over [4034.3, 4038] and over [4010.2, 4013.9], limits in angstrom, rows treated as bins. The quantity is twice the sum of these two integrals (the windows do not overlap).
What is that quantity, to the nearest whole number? 198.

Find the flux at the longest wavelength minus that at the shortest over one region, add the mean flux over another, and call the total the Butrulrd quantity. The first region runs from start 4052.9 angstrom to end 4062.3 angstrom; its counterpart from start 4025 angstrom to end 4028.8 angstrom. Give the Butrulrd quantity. 12.2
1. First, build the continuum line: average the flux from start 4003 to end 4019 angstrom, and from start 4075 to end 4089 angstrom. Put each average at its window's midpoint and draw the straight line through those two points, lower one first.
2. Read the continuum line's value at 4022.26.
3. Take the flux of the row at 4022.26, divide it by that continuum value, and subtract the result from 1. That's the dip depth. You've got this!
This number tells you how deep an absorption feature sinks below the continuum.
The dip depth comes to 0.013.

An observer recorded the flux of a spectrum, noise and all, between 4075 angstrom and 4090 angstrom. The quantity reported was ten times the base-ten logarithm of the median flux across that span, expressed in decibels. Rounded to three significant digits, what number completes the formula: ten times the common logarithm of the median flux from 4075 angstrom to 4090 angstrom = 10.3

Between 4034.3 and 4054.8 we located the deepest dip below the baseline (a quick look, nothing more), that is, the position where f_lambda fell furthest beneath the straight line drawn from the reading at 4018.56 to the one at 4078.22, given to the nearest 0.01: 4044.55 angstrom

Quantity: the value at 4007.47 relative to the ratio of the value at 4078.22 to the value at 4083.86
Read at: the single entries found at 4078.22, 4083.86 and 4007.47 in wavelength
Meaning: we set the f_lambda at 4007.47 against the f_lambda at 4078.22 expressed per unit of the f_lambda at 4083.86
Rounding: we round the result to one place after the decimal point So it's 15.9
